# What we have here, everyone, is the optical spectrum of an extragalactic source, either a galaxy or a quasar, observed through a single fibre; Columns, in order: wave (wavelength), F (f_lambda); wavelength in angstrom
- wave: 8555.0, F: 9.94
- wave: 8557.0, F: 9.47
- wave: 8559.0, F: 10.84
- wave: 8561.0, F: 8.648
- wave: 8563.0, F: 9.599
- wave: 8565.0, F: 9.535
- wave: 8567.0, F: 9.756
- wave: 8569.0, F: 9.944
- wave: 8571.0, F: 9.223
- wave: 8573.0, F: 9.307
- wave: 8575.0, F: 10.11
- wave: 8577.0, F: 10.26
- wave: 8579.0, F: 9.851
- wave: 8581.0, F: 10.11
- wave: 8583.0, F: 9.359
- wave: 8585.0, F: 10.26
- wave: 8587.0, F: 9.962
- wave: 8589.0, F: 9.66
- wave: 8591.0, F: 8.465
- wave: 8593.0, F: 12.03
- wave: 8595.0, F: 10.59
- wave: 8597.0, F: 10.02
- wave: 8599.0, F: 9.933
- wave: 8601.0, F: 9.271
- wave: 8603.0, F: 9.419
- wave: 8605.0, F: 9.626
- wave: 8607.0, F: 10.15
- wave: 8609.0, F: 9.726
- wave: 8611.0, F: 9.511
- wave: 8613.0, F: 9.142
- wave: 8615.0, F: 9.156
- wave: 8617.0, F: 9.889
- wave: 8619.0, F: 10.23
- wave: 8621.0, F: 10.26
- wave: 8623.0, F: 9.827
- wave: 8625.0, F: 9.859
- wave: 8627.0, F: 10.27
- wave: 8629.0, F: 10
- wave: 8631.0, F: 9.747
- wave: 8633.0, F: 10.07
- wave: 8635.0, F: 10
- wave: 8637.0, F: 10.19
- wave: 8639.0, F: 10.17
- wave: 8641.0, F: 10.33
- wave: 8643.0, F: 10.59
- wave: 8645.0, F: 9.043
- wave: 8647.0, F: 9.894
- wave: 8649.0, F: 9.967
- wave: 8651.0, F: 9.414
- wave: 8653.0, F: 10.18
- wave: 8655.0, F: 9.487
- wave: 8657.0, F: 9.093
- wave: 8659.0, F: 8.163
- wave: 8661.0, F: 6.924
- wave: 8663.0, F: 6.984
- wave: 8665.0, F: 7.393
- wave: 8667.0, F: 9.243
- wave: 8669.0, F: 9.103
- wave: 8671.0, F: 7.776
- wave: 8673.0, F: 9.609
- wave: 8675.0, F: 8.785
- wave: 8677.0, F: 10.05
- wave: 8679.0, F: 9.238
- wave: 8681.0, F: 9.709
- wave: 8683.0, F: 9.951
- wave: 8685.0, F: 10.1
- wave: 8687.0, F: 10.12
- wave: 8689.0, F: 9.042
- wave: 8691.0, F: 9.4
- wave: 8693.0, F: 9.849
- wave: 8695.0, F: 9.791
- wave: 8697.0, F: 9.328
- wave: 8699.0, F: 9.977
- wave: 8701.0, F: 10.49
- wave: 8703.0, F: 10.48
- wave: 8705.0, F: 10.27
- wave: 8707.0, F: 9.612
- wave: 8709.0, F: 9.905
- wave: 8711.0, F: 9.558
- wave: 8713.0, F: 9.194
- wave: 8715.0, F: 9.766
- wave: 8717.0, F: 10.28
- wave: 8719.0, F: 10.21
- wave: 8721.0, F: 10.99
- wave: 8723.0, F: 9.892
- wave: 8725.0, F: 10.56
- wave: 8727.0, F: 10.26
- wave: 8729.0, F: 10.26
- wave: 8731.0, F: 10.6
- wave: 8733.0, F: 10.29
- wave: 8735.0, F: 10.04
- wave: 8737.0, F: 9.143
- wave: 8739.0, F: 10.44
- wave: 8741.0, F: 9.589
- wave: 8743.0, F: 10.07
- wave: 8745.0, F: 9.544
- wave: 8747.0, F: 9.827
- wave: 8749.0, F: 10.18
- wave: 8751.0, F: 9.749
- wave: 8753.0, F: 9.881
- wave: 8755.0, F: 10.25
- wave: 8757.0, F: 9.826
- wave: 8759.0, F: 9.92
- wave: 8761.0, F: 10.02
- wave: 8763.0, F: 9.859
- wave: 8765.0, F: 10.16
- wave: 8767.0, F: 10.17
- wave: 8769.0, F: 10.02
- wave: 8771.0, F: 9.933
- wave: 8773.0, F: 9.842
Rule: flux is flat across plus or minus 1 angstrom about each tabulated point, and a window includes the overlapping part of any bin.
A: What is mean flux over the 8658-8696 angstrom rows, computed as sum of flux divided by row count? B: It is 9.0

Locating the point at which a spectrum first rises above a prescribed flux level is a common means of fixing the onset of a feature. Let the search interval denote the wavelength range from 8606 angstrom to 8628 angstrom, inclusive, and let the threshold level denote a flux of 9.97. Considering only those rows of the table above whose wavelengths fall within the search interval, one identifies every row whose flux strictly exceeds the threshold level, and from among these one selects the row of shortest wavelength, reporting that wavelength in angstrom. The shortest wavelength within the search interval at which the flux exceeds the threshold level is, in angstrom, 8607.0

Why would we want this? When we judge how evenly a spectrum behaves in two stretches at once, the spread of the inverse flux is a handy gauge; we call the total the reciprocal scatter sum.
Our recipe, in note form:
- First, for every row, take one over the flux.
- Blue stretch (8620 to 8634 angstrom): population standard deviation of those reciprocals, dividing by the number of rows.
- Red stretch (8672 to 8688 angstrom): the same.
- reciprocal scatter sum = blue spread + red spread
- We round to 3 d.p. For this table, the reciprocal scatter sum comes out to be 0.007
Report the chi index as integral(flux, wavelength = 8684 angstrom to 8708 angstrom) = 237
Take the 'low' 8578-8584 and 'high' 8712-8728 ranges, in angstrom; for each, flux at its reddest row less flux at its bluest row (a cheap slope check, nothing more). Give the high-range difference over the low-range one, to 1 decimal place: -2.2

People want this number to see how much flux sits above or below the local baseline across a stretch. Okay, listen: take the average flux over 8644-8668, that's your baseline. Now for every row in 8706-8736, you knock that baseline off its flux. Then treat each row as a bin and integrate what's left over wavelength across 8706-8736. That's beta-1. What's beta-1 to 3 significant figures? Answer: 38.4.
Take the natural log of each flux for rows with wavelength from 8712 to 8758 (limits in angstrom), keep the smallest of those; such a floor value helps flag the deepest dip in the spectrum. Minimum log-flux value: 2.21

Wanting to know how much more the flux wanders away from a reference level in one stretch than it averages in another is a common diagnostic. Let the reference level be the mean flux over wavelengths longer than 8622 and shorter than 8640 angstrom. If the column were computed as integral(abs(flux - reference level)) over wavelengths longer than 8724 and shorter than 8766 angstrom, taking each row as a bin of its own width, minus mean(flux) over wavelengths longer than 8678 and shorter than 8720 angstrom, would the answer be 2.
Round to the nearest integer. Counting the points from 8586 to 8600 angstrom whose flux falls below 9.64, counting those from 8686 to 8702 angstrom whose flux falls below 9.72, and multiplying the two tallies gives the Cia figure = 3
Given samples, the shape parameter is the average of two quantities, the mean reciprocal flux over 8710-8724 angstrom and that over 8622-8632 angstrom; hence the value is 0.101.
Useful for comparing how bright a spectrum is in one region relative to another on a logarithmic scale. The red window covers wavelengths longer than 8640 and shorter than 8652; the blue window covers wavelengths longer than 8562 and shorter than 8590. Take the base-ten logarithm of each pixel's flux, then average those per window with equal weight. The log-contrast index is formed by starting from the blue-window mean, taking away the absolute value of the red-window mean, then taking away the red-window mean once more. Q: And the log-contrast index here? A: -1.00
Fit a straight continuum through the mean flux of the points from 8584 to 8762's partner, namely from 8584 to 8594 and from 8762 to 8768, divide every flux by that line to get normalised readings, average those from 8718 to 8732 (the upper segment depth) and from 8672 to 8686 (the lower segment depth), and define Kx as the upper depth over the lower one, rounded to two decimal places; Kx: 1.08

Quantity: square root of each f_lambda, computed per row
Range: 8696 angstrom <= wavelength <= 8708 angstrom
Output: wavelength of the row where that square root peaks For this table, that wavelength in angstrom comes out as 8701.0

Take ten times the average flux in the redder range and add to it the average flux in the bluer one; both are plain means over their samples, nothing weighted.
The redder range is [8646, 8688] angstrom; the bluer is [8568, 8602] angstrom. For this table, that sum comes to 101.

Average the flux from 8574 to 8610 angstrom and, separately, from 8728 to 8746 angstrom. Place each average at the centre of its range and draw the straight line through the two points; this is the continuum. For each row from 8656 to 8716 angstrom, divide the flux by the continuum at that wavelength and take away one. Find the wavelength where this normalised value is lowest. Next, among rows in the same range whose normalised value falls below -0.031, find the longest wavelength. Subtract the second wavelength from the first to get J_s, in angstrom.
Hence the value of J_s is -52 angstrom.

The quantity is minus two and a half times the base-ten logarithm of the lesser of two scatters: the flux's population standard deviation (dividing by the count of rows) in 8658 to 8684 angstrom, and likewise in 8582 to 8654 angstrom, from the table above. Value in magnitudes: 0.60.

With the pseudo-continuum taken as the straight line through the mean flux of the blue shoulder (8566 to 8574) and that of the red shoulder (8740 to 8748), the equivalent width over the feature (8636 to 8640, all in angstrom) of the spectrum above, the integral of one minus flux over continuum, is -0.23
